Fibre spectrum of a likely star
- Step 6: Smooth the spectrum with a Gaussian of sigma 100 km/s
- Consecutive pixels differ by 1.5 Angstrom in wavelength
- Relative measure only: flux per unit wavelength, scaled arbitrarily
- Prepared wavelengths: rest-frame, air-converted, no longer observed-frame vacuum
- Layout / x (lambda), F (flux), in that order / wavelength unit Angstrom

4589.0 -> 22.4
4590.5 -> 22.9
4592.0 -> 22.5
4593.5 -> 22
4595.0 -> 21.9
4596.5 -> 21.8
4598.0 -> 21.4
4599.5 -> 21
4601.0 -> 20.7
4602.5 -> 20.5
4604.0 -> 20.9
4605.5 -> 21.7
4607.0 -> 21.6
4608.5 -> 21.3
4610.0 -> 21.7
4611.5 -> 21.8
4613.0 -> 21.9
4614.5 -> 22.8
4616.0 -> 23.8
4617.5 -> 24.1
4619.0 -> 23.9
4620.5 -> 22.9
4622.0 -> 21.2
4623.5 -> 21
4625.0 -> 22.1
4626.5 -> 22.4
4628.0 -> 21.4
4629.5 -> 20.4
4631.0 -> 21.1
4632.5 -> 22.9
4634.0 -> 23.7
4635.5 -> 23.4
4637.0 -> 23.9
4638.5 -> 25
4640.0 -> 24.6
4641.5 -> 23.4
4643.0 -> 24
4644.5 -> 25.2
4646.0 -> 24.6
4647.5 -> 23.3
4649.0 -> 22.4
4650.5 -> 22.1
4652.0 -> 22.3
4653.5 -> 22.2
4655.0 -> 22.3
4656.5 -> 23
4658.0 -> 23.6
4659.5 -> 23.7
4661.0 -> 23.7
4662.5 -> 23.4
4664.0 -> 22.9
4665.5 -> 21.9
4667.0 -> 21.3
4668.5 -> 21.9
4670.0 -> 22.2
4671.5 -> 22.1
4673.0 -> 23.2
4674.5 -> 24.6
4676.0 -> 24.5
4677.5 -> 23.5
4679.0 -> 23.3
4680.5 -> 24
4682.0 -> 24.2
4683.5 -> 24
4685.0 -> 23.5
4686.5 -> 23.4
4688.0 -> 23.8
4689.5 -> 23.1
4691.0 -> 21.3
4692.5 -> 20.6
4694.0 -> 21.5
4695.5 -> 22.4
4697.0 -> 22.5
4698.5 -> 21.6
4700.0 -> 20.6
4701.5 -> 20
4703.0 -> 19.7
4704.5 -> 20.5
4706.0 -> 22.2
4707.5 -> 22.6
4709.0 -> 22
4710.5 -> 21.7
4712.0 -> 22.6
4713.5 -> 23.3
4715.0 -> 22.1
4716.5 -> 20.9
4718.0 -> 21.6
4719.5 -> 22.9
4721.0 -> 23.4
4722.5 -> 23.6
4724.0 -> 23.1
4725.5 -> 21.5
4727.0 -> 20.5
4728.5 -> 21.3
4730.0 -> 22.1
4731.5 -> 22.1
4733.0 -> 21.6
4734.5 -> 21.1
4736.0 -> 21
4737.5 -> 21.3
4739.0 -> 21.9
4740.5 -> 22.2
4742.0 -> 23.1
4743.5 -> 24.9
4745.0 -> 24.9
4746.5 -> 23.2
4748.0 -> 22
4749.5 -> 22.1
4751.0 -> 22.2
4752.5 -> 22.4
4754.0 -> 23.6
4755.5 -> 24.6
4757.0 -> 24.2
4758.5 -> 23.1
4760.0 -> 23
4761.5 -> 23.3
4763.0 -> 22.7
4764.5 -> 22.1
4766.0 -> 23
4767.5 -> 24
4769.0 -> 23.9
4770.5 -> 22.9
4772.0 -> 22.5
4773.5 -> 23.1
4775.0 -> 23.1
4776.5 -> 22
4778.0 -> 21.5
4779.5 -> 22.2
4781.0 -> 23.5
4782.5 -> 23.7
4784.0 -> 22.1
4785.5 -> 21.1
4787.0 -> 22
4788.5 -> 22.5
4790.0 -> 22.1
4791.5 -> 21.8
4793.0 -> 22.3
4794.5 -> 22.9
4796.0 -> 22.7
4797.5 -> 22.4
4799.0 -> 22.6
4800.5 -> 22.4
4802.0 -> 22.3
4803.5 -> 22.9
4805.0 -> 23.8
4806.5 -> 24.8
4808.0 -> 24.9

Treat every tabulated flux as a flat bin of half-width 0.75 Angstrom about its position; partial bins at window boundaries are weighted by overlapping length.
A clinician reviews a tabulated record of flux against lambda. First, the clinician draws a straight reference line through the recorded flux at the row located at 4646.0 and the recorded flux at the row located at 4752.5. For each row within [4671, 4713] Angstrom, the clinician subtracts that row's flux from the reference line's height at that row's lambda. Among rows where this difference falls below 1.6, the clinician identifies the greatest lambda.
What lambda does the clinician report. 4712.0 Angstrom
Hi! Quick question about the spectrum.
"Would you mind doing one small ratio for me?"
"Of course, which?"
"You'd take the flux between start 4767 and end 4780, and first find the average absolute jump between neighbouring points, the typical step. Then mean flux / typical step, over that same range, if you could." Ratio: 41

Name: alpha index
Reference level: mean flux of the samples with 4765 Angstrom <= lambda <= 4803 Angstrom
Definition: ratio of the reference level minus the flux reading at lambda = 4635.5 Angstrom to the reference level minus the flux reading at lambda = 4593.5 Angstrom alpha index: -1.4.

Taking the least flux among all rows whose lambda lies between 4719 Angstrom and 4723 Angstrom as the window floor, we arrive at 22.9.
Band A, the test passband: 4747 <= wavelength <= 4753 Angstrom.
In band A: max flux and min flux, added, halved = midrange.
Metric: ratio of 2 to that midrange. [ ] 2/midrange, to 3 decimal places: 0.090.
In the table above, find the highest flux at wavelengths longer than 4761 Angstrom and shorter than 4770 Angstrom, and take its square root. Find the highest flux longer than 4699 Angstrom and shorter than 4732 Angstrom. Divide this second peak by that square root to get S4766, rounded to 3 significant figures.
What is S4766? 4.82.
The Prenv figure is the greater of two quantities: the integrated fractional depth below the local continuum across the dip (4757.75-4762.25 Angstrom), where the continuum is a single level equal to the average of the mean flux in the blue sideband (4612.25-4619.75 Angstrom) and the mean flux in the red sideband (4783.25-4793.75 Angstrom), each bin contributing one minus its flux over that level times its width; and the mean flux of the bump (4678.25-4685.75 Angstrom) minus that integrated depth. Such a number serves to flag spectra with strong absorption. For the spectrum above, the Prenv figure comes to 23.9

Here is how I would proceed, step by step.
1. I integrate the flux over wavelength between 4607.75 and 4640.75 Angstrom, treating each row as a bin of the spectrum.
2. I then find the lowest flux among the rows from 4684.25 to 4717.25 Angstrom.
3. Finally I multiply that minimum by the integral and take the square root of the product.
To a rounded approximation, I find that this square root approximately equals 121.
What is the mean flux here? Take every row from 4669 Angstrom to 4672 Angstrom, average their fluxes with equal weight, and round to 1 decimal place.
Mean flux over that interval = 22.1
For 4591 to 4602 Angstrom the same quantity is 21.6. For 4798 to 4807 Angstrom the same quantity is 23.1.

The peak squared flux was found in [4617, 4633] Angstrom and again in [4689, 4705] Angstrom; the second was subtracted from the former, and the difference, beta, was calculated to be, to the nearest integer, 47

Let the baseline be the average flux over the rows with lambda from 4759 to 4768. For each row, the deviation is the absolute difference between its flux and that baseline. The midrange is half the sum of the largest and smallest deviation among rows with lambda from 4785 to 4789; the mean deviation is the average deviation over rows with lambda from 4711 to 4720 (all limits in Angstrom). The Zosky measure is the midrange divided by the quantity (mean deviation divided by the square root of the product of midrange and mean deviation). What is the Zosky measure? 1.4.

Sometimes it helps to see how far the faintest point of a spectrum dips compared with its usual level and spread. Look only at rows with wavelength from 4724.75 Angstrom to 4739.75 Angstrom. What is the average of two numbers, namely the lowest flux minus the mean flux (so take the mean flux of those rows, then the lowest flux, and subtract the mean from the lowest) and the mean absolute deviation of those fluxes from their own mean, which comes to -0.27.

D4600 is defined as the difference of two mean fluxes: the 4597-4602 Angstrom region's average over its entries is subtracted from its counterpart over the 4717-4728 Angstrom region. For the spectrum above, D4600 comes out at 1.3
